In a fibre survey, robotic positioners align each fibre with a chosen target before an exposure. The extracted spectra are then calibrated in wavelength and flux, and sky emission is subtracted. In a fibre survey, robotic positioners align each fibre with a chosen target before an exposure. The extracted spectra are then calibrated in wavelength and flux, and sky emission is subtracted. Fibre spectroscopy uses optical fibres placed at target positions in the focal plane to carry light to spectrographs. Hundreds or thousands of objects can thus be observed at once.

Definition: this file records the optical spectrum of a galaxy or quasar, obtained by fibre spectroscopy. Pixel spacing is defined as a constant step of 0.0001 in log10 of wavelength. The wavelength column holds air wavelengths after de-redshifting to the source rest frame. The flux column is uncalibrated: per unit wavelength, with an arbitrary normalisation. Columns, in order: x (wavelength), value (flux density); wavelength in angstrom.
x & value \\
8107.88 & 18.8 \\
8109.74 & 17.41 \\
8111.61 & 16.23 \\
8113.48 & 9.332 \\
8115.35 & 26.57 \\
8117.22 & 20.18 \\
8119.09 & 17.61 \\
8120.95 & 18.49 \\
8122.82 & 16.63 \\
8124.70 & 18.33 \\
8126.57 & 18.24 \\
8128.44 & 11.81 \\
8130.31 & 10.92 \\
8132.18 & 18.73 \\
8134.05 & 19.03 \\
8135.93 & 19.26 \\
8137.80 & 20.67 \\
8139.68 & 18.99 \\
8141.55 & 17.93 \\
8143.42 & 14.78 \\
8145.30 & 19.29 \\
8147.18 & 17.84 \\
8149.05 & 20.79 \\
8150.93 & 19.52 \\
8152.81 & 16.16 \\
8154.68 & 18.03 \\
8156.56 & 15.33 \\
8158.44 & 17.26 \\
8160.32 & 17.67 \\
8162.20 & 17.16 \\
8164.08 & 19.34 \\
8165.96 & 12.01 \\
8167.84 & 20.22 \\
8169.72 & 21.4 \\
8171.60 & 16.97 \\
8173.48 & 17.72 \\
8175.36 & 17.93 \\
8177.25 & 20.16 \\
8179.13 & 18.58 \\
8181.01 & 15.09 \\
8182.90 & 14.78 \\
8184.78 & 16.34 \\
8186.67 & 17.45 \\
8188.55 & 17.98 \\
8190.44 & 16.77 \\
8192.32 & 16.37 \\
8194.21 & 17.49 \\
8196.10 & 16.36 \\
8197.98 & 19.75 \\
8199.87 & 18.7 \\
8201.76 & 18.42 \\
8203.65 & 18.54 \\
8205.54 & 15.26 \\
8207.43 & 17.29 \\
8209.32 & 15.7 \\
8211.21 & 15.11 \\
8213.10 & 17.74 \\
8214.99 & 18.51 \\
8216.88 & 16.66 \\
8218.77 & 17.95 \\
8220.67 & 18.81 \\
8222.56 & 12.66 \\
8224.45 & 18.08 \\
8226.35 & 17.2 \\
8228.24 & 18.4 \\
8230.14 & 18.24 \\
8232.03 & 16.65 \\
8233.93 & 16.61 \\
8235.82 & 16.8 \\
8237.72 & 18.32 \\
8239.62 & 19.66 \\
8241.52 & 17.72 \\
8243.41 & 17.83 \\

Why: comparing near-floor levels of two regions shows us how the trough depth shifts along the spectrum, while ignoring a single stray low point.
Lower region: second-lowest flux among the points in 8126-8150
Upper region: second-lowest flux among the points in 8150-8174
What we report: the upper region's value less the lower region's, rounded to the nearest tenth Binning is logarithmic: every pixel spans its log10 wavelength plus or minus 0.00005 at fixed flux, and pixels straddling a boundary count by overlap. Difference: 3.5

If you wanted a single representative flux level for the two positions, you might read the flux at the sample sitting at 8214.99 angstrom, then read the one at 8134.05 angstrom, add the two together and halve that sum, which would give 18.8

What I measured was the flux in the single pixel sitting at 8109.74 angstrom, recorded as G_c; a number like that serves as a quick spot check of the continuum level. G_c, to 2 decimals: 17.41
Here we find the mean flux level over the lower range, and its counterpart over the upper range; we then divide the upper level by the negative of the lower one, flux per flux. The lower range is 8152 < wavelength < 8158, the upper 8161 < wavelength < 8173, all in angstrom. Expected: -1.08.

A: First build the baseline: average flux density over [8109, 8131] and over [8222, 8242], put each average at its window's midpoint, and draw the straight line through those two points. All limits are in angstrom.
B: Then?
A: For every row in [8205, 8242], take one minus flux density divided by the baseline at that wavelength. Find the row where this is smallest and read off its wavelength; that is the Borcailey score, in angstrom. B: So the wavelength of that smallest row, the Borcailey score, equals 8239.62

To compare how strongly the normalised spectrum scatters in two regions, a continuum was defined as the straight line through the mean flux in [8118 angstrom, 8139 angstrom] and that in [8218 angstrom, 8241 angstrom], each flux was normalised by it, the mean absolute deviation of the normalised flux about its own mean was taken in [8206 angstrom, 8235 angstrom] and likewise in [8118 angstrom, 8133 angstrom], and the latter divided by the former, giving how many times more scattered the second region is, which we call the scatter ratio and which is 2.13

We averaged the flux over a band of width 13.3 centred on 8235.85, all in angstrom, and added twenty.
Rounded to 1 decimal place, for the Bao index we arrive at 37.7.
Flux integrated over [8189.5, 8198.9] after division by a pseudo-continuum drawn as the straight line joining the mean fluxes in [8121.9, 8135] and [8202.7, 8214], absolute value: 9.9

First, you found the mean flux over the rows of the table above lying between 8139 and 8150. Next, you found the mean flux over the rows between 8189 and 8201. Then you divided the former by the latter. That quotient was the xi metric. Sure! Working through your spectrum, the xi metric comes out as 1.04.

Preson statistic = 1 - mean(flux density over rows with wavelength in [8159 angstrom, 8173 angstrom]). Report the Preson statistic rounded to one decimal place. -16.8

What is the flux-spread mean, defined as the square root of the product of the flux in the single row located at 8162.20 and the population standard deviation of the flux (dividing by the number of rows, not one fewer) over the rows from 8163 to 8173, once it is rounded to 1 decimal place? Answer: 7.6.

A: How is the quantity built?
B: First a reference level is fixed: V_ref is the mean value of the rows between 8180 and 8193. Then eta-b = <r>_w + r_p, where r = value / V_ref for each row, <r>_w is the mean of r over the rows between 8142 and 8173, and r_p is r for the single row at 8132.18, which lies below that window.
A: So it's 2.22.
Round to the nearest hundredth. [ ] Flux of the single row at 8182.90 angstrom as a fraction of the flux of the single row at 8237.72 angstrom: 0.81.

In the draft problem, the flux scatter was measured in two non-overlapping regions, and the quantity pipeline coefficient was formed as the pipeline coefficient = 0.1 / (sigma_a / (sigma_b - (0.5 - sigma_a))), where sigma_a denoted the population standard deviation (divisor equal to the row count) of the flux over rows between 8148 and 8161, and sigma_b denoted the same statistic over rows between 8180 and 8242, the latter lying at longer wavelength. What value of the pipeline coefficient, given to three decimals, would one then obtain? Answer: 0.157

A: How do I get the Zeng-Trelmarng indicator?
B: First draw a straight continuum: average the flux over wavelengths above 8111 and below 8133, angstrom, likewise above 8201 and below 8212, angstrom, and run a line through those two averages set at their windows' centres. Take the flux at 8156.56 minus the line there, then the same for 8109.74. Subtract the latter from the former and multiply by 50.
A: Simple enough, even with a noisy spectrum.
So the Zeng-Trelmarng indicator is -98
